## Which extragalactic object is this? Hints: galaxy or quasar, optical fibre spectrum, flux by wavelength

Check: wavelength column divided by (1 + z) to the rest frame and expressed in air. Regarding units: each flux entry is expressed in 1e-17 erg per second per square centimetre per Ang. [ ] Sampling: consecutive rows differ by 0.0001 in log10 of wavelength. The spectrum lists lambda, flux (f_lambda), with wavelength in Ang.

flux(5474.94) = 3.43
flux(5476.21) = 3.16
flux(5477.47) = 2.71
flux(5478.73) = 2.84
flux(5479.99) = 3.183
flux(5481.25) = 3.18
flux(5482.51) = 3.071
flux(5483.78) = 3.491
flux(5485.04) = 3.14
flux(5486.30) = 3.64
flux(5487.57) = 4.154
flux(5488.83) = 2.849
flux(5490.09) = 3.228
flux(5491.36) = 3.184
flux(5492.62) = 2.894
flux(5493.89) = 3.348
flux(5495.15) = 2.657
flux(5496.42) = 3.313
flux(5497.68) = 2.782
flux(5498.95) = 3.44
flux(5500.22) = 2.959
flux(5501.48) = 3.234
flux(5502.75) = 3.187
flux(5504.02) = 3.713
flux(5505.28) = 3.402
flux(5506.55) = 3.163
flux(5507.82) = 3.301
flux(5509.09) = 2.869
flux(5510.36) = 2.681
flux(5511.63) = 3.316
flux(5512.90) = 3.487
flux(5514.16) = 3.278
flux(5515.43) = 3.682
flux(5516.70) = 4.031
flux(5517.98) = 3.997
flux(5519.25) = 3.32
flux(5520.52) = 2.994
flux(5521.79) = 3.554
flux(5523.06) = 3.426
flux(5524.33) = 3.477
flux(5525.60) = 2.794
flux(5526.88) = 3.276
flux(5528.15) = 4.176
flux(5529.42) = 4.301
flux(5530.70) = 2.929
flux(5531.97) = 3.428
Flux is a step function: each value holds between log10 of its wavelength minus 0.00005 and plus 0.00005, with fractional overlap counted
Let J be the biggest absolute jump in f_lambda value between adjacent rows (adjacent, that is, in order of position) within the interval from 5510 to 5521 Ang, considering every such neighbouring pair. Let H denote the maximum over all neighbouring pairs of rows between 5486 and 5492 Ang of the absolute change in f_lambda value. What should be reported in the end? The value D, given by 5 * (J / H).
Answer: 3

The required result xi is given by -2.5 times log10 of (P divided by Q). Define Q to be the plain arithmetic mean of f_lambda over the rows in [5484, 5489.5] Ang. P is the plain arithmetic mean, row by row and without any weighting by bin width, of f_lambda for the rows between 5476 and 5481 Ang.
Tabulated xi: 0.16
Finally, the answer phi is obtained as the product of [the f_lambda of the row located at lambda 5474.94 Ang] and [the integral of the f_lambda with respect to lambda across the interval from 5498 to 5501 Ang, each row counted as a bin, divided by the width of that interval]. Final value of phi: 10.8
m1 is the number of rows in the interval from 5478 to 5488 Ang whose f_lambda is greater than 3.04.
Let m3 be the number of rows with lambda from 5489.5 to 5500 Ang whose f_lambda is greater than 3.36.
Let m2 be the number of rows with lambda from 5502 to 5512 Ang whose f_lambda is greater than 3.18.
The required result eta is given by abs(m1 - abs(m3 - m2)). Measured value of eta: 3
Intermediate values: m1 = 7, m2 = 5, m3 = 1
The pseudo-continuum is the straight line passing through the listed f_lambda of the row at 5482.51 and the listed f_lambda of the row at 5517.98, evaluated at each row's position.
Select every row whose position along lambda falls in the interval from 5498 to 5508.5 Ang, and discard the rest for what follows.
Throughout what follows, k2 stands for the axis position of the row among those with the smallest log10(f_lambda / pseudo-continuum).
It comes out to 5500.22 Ang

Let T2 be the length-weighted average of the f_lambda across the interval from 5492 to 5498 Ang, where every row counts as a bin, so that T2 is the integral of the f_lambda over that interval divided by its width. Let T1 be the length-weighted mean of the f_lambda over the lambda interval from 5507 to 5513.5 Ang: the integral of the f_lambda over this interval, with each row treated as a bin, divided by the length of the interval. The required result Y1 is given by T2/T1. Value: 0.96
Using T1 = 3.1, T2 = 3.01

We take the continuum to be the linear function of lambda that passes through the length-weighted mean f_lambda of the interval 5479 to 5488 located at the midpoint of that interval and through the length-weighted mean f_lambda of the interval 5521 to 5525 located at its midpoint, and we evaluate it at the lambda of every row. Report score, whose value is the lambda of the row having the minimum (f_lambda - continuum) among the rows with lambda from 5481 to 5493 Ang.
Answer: 5488.83 Ang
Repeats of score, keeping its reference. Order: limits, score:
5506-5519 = 5510.36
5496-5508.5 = 5497.68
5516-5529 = 5525.60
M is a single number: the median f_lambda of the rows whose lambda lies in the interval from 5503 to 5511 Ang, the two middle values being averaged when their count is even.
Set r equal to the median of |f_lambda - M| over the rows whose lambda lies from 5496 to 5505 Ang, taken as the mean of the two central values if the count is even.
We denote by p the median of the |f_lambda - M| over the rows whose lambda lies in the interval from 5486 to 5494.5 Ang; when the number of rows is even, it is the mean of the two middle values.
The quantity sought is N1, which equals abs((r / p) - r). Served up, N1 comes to 0.4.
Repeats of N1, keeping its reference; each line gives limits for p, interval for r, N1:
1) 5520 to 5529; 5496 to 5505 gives 0.6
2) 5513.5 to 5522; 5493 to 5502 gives 0.4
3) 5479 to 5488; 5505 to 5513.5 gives 0.9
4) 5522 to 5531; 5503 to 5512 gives 0.4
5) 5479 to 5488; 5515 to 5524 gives 1.7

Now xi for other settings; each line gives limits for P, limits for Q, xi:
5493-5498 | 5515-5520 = 0.24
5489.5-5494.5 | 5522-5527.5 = 0.03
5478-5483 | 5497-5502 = 0.01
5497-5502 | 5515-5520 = 0.21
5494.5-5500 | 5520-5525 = 0.11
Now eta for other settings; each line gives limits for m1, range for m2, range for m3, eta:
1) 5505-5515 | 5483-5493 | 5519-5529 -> 5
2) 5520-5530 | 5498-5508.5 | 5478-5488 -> 3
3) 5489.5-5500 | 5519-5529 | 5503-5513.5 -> 2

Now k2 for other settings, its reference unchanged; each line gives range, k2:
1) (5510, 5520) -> 5510.36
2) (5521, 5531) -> 5525.60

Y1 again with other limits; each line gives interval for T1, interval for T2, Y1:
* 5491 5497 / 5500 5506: 1.08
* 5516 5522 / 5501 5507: 0.94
